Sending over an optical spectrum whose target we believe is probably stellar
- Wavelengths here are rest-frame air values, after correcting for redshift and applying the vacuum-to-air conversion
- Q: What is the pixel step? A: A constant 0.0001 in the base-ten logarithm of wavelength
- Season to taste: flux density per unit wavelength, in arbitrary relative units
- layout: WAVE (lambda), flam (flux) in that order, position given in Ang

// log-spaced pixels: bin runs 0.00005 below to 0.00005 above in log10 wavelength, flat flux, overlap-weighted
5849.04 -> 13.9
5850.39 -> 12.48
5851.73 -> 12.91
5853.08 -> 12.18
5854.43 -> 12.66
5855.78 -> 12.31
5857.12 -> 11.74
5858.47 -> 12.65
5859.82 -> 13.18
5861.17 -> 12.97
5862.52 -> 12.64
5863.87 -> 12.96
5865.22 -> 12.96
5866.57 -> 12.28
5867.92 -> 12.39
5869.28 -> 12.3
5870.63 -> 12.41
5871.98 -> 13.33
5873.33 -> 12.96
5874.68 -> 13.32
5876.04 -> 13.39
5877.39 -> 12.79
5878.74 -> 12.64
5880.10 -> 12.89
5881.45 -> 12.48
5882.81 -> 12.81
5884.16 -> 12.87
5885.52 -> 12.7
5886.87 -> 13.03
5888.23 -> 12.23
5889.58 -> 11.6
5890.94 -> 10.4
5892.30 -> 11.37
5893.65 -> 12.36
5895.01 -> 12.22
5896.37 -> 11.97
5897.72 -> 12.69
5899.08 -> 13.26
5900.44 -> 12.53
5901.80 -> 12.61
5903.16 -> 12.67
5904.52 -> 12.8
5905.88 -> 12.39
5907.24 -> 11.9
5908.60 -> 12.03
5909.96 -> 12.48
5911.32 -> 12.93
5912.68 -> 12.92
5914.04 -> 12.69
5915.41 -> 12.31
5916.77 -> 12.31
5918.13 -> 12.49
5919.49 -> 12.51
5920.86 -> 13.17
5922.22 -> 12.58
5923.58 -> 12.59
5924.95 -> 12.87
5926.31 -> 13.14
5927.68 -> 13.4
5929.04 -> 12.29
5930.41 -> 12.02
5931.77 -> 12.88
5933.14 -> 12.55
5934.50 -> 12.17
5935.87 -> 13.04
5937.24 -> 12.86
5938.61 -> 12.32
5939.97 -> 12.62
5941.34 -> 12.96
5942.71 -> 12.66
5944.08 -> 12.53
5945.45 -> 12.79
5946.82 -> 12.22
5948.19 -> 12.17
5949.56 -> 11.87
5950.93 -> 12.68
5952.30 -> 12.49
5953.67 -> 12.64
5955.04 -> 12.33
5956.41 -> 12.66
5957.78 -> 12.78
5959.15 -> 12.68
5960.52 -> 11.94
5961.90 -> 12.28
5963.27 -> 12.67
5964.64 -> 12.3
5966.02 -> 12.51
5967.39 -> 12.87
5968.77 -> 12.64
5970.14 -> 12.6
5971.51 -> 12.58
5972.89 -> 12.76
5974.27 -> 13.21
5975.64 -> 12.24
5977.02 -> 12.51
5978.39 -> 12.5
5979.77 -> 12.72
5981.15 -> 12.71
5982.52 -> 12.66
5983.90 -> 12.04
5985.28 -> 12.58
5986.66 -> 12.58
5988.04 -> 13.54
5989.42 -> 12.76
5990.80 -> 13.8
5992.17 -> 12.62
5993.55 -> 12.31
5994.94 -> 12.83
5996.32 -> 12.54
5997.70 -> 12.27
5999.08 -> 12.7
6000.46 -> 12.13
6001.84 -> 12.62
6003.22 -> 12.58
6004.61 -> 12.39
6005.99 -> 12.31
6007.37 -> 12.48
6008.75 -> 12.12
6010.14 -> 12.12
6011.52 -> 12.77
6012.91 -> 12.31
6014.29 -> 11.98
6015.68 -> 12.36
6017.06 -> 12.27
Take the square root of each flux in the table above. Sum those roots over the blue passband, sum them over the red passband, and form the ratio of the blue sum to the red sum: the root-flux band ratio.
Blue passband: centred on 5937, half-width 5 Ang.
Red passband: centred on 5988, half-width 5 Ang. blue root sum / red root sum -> 0.992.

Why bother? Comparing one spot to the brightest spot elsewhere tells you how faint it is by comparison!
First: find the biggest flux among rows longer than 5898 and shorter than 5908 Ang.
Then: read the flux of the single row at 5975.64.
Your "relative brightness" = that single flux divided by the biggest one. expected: 0.92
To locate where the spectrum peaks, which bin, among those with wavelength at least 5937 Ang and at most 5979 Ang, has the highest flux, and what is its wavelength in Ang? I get 5974.27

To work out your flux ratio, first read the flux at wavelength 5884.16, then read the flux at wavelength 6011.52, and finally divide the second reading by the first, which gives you 0.99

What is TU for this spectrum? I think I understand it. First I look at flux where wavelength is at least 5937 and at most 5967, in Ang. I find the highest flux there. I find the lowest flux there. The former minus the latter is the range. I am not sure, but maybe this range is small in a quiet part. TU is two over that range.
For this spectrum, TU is 1.8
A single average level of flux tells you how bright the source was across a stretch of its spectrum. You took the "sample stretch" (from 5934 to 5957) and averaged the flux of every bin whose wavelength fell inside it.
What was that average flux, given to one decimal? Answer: 12.5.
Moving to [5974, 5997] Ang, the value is 12.7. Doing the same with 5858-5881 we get 12.8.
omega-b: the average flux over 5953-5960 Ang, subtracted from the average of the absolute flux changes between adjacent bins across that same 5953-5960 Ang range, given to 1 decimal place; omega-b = -12.4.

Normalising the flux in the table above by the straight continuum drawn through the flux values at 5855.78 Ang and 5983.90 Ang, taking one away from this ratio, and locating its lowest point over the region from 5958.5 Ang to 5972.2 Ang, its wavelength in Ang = 5960.52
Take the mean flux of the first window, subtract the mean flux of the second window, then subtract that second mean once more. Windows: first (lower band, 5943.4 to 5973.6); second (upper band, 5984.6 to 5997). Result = -13.2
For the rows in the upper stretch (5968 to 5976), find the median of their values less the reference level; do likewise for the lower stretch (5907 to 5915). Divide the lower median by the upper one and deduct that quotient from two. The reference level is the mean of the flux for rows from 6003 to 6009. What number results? 1.1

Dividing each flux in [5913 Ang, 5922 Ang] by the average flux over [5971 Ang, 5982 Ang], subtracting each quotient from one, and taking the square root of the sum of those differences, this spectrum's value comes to 0.19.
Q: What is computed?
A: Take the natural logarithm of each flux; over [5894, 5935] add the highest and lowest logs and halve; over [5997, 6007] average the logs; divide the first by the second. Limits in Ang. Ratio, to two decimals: 1.01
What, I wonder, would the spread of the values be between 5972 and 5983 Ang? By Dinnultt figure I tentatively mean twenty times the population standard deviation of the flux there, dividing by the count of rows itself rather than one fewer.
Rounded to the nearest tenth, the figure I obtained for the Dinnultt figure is 5.2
